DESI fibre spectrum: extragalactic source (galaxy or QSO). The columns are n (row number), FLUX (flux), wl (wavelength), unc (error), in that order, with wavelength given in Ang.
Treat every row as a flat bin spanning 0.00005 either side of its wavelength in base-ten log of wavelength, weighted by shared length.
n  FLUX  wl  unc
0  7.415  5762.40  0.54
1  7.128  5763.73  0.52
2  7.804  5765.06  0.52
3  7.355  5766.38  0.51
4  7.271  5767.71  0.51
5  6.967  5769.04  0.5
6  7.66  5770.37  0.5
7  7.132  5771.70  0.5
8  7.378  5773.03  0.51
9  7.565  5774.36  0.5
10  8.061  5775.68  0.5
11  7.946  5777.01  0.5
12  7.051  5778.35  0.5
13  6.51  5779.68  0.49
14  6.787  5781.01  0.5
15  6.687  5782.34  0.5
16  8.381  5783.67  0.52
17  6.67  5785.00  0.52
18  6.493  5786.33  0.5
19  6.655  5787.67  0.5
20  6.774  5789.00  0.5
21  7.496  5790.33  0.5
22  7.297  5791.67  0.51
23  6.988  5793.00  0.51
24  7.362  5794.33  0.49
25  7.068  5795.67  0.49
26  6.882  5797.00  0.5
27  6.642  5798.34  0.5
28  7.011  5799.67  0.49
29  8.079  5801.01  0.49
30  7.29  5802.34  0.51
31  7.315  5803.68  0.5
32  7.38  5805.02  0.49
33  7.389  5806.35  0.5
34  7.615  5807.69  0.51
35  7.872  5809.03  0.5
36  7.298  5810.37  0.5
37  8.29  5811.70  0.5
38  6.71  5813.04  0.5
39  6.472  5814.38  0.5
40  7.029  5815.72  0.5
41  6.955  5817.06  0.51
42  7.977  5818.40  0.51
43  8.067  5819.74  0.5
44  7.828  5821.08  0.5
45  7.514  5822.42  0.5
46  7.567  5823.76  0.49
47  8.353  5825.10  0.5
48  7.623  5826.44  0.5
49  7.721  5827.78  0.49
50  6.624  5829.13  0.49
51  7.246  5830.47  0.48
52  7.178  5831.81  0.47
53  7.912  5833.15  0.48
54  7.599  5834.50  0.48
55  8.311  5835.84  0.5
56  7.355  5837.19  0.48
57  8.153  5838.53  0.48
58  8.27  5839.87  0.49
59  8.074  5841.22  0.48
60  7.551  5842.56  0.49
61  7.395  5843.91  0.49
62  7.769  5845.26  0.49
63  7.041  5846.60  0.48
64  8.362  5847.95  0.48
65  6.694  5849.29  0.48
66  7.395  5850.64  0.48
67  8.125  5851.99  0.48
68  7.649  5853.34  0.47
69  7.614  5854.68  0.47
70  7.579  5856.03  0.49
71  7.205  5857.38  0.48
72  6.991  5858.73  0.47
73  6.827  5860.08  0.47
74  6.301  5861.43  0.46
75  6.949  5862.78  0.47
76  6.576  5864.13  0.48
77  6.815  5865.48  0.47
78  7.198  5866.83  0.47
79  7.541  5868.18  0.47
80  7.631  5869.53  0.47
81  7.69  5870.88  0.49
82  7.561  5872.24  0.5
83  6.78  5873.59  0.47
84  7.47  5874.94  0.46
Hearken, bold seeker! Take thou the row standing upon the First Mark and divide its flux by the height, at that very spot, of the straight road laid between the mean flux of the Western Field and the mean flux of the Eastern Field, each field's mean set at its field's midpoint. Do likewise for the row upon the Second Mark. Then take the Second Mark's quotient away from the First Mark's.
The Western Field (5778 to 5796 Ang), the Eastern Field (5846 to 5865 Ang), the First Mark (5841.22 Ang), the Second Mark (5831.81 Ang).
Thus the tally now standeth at 0.12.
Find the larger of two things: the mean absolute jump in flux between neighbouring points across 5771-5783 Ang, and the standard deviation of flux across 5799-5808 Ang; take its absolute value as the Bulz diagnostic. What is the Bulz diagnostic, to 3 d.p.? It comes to 0.357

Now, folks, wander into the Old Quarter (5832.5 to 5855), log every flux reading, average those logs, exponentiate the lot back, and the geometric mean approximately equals 7.71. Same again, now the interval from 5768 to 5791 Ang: 7.17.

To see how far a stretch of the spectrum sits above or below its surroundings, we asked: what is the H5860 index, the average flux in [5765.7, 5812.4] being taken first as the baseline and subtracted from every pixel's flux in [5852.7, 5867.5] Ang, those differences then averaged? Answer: -0.21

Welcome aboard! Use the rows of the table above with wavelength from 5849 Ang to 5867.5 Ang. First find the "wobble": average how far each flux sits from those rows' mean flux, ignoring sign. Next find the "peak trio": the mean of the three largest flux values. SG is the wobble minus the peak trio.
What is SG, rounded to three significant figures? -7.40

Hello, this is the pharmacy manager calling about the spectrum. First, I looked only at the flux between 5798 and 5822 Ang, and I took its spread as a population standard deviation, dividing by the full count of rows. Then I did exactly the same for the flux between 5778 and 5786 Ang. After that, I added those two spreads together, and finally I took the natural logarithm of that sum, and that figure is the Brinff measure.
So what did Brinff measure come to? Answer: 0.14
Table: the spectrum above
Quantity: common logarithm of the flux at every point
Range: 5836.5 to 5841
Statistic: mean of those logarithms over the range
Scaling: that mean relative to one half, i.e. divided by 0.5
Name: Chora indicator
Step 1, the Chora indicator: 1.80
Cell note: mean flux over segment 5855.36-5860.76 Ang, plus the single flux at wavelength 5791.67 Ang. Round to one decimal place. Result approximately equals 14.4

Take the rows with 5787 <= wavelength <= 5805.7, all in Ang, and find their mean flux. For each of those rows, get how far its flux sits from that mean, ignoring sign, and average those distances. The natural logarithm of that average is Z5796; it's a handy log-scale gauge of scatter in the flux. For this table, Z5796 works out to -1.20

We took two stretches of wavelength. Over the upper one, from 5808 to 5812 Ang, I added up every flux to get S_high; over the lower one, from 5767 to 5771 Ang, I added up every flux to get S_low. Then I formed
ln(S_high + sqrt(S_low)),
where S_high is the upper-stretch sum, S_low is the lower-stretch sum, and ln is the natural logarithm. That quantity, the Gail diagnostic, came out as 3.34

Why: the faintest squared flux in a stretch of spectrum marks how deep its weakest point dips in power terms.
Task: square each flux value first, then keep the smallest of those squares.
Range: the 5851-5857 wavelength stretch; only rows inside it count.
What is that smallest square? 57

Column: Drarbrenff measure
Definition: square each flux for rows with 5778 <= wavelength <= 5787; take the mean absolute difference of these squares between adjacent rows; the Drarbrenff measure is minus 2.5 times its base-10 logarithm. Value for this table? -2.6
